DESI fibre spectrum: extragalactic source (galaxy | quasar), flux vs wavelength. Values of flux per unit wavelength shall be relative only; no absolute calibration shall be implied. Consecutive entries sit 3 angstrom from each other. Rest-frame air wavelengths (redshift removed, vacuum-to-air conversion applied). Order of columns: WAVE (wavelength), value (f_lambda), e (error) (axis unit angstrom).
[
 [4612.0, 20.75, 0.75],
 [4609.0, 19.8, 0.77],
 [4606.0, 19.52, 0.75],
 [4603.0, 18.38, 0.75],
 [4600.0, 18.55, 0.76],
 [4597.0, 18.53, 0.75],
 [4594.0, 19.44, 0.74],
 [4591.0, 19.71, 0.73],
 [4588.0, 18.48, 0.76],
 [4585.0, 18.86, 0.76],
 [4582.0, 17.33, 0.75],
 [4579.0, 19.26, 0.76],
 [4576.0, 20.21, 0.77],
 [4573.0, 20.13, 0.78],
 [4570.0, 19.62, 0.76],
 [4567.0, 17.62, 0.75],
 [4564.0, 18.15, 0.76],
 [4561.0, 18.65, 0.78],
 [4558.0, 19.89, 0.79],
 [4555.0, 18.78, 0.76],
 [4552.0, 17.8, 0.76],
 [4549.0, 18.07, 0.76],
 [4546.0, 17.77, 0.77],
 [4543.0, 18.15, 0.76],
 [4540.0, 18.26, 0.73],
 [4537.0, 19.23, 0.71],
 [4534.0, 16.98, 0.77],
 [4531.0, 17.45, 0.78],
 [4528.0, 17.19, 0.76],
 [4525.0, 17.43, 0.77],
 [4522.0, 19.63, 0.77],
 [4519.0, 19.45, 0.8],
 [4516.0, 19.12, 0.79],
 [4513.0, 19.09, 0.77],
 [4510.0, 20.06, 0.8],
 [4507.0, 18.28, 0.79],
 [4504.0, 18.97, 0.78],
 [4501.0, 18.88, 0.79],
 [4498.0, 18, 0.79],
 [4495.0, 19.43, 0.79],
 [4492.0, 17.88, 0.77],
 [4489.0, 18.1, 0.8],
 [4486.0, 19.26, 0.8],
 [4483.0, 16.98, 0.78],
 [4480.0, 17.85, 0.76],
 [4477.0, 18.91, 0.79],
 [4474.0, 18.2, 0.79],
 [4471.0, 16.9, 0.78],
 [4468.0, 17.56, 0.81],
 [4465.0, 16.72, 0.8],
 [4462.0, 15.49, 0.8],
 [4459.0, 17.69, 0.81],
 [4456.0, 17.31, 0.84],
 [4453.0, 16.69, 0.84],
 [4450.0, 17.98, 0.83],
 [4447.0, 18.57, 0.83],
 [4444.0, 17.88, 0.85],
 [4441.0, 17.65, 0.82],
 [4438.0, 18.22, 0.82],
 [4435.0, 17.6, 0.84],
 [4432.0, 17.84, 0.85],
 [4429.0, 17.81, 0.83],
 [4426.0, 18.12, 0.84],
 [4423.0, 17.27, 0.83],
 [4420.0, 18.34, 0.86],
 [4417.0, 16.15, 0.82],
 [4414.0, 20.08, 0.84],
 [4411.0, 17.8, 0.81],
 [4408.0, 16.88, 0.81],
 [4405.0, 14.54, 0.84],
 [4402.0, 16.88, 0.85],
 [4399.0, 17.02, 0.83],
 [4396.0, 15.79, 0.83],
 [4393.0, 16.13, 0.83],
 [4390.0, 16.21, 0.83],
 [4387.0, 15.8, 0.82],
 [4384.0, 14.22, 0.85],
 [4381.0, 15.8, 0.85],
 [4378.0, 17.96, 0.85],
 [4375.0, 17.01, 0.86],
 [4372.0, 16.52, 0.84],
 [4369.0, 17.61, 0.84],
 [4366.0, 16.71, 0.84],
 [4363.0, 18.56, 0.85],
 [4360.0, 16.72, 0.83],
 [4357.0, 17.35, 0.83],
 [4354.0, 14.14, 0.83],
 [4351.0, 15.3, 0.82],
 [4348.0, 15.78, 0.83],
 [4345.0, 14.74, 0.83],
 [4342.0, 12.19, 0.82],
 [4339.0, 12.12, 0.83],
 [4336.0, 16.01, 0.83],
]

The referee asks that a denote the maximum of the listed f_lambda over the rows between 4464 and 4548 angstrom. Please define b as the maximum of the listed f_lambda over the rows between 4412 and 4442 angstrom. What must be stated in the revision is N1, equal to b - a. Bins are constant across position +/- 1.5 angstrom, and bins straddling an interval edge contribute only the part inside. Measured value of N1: 0.0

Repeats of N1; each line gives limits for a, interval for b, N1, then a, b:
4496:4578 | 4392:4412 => -2.4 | 20.21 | 17.8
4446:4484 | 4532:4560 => 1.0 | 18.91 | 19.89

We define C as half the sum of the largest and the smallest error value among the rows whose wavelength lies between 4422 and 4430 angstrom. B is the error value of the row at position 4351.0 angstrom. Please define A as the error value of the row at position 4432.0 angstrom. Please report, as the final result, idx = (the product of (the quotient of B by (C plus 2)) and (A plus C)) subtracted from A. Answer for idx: 0.363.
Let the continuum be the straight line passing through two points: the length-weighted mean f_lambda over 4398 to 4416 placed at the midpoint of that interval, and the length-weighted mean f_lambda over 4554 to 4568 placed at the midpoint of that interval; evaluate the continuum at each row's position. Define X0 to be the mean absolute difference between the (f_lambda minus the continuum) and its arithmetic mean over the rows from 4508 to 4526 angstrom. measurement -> 0.591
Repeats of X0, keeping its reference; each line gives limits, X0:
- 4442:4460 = 0.500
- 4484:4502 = 0.594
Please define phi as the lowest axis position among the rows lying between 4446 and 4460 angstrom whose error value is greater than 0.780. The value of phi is 4447.0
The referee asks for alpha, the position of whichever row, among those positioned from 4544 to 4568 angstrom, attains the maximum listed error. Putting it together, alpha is 4558.0 angstrom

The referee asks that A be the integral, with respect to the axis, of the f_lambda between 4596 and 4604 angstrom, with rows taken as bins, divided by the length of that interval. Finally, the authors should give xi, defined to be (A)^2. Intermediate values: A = 18.5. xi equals 342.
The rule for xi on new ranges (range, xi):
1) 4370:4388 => 265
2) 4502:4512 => 364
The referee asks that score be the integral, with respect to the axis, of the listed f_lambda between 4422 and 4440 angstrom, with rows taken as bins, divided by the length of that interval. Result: 17.8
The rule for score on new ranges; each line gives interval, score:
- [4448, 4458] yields 17.4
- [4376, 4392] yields 16.0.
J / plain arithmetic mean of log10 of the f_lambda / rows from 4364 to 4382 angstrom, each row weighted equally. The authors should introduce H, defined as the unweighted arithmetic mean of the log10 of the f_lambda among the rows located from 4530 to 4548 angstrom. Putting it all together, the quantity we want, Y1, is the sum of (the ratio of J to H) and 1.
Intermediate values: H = 1.25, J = 1.228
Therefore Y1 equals 1.98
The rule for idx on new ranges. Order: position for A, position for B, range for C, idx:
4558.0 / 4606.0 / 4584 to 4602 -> 0.371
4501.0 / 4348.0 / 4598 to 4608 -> 0.325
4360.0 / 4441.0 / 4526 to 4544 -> 0.360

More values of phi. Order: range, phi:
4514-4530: 4516.0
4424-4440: 4426.0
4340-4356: 4342.0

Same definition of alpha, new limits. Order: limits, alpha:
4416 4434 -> 4420.0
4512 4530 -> 4519.0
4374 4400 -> 4375.0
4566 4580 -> 4573.0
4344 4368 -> 4363.0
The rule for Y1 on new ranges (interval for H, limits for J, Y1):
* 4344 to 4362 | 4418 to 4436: 2.05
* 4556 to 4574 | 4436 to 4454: 1.98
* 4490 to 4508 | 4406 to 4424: 1.98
